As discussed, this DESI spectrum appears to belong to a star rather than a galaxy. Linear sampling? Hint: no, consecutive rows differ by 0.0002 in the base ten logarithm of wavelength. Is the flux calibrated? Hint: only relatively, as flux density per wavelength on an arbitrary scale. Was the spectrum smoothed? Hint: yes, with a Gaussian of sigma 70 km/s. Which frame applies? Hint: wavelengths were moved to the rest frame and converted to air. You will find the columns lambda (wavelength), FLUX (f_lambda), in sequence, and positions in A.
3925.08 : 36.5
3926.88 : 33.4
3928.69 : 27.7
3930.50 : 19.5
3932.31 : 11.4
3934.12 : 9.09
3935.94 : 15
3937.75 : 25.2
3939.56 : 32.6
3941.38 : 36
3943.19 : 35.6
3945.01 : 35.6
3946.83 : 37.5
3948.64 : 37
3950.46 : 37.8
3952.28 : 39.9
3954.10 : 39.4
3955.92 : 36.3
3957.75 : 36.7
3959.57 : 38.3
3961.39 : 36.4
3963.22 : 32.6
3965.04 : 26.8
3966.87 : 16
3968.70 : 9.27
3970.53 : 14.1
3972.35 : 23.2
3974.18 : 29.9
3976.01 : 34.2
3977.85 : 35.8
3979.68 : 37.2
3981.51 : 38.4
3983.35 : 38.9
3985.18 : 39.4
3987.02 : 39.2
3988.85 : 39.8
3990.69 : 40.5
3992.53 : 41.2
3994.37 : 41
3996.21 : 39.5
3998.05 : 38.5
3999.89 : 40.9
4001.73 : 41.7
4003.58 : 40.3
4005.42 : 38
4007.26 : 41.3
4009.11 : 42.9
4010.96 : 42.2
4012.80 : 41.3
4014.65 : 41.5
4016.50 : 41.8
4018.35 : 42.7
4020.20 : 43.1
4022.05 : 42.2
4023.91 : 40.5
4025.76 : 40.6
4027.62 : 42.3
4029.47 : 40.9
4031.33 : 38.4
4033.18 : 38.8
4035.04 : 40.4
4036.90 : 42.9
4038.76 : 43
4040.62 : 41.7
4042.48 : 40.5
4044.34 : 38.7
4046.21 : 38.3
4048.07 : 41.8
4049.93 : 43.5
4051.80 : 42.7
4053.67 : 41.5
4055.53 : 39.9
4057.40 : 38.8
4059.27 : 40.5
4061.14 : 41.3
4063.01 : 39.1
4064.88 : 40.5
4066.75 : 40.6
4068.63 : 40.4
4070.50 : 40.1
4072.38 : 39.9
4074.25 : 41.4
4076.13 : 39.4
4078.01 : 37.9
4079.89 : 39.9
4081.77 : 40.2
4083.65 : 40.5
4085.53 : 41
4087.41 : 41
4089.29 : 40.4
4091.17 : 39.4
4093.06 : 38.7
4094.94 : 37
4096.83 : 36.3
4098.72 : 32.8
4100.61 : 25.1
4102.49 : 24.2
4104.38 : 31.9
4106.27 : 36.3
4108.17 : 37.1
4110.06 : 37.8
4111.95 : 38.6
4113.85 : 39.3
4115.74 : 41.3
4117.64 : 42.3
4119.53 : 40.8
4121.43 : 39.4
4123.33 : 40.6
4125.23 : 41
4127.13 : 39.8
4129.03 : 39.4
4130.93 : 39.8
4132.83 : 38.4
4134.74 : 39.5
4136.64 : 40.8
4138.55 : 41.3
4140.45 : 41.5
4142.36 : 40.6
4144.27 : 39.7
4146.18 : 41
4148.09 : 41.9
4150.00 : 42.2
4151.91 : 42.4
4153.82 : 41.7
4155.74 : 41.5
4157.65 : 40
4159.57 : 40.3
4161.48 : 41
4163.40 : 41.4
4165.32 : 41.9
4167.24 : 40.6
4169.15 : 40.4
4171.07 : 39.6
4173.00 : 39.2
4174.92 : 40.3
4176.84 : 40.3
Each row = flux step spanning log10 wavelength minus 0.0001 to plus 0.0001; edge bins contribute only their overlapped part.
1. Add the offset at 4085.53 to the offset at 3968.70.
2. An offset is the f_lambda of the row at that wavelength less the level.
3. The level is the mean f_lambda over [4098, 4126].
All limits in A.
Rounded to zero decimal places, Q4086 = -23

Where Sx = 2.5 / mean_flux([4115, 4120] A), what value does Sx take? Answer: 0.060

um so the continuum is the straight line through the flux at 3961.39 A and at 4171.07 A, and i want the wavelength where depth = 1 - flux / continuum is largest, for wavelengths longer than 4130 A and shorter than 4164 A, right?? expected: 4132.83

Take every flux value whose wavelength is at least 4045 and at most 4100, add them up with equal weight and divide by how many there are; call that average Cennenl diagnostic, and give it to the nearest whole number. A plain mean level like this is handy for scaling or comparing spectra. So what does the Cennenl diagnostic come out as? 40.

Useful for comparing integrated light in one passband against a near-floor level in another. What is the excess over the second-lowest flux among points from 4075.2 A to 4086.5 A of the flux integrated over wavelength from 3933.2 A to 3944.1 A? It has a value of 239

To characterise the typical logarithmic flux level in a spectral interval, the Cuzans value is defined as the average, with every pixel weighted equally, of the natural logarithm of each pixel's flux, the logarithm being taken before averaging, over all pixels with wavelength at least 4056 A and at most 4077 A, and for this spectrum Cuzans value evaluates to 3.69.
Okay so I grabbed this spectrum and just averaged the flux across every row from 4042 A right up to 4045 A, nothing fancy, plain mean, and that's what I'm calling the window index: 39.6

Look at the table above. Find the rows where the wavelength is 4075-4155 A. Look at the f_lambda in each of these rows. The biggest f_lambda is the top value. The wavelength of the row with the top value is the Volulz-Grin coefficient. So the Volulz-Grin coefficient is 4151.91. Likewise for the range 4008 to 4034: 4020.20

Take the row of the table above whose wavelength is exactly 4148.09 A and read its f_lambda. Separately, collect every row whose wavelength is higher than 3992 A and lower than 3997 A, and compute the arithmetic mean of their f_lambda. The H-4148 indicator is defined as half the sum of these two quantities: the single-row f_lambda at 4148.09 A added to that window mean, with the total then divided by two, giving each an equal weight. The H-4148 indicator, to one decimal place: 41.2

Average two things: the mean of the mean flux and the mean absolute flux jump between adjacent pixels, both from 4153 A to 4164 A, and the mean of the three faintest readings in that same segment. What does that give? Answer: 30.6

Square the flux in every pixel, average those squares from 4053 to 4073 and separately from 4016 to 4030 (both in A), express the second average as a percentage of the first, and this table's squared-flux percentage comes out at 108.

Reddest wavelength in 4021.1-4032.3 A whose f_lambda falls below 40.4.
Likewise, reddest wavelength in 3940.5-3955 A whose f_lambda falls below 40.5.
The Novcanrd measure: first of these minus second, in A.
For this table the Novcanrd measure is 77.2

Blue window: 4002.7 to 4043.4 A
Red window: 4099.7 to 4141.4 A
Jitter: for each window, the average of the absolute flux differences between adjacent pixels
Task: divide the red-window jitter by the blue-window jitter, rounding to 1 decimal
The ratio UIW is 1.2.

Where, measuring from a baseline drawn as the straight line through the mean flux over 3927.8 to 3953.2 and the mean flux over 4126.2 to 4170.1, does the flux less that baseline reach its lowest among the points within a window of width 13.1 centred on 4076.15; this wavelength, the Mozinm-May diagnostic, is 4078.01 A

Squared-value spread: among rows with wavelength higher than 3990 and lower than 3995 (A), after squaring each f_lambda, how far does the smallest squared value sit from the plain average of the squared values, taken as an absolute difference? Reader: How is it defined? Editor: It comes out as 33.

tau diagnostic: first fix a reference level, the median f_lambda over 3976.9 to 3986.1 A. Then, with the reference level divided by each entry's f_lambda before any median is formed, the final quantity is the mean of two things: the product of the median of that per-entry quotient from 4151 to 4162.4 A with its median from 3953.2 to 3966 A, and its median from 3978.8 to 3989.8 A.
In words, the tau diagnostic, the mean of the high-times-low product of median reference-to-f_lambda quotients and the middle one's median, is 0.98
